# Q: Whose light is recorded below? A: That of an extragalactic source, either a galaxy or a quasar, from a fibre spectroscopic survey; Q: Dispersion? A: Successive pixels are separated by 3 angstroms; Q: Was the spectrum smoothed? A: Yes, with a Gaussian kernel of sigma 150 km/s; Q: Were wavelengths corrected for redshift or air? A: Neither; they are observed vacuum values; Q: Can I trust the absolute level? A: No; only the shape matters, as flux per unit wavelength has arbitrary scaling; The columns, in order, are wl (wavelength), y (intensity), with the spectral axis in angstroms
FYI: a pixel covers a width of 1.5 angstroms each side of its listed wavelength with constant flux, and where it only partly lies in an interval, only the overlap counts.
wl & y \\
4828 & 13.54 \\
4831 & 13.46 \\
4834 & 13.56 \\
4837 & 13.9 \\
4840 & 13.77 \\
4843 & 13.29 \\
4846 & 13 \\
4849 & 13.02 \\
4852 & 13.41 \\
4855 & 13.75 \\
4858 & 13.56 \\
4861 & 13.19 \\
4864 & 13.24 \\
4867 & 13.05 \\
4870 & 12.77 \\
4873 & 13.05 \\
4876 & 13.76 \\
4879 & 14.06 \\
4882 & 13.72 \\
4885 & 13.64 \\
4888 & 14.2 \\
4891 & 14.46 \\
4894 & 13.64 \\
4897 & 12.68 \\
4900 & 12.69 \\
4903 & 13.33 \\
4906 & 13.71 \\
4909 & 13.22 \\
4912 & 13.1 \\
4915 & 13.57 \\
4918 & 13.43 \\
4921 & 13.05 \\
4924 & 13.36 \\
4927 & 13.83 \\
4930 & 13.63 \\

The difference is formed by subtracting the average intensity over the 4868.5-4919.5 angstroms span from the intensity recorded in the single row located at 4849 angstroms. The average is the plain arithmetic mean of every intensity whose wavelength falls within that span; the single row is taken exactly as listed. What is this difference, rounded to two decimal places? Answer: -0.45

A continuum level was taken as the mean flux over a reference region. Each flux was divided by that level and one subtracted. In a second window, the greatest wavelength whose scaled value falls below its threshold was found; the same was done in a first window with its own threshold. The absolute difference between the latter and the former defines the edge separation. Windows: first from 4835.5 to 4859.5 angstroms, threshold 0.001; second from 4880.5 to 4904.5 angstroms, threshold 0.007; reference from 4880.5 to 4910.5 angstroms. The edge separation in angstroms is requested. 51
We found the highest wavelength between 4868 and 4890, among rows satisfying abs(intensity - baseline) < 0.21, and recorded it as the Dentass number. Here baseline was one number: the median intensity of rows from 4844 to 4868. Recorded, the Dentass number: 4873 angstroms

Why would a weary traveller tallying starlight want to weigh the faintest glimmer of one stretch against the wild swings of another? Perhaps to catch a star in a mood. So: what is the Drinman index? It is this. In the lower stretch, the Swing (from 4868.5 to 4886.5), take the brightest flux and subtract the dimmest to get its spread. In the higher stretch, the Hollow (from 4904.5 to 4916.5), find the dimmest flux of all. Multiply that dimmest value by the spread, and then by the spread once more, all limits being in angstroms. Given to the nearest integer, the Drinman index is 22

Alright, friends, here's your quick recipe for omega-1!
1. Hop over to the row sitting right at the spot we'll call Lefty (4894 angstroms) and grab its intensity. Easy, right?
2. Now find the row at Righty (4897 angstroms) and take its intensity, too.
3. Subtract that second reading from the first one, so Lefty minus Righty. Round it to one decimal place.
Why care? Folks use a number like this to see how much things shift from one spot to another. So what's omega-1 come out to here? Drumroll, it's 1.0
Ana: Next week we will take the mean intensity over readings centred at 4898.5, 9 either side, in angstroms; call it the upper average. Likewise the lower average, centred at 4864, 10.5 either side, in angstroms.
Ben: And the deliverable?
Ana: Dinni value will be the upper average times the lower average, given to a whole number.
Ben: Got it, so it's 178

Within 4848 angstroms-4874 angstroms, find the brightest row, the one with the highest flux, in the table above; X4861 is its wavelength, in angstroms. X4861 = 4855 angstroms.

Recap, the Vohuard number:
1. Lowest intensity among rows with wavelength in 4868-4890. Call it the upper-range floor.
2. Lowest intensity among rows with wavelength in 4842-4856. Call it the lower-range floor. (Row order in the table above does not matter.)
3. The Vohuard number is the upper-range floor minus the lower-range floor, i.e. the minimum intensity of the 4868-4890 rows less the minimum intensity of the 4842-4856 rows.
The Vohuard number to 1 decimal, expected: -0.2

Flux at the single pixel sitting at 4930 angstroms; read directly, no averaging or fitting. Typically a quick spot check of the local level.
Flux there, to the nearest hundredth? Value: 13.63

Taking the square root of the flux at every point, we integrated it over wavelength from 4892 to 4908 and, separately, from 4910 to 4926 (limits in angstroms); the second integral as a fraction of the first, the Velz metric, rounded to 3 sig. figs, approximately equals 1.00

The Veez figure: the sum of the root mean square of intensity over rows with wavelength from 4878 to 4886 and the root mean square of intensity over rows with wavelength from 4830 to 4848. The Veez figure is 27.3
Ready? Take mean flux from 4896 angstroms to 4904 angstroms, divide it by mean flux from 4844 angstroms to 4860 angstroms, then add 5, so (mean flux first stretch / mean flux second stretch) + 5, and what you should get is 5.966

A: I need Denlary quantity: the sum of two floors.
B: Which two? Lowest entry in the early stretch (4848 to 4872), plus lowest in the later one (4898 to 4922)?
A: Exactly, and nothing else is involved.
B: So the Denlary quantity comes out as 25.46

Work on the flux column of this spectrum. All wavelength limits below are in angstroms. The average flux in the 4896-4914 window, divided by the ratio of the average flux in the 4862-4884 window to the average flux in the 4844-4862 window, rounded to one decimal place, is 13.1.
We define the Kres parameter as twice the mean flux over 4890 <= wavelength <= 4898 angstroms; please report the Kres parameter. 27.19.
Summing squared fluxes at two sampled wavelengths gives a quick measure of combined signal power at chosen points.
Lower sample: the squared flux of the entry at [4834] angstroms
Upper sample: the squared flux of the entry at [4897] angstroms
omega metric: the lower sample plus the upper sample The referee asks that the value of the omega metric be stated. 345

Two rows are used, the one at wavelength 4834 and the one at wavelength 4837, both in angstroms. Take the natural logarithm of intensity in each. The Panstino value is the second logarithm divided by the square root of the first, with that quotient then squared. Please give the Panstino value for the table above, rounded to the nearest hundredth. 2.66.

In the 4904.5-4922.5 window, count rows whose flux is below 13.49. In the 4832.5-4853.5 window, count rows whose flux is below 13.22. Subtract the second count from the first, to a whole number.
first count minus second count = 2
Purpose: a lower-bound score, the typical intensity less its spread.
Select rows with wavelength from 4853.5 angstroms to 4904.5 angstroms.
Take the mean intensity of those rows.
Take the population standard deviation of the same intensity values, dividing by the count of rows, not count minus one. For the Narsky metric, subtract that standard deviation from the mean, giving 13.0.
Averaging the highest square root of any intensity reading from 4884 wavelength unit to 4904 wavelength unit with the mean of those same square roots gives 3.74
